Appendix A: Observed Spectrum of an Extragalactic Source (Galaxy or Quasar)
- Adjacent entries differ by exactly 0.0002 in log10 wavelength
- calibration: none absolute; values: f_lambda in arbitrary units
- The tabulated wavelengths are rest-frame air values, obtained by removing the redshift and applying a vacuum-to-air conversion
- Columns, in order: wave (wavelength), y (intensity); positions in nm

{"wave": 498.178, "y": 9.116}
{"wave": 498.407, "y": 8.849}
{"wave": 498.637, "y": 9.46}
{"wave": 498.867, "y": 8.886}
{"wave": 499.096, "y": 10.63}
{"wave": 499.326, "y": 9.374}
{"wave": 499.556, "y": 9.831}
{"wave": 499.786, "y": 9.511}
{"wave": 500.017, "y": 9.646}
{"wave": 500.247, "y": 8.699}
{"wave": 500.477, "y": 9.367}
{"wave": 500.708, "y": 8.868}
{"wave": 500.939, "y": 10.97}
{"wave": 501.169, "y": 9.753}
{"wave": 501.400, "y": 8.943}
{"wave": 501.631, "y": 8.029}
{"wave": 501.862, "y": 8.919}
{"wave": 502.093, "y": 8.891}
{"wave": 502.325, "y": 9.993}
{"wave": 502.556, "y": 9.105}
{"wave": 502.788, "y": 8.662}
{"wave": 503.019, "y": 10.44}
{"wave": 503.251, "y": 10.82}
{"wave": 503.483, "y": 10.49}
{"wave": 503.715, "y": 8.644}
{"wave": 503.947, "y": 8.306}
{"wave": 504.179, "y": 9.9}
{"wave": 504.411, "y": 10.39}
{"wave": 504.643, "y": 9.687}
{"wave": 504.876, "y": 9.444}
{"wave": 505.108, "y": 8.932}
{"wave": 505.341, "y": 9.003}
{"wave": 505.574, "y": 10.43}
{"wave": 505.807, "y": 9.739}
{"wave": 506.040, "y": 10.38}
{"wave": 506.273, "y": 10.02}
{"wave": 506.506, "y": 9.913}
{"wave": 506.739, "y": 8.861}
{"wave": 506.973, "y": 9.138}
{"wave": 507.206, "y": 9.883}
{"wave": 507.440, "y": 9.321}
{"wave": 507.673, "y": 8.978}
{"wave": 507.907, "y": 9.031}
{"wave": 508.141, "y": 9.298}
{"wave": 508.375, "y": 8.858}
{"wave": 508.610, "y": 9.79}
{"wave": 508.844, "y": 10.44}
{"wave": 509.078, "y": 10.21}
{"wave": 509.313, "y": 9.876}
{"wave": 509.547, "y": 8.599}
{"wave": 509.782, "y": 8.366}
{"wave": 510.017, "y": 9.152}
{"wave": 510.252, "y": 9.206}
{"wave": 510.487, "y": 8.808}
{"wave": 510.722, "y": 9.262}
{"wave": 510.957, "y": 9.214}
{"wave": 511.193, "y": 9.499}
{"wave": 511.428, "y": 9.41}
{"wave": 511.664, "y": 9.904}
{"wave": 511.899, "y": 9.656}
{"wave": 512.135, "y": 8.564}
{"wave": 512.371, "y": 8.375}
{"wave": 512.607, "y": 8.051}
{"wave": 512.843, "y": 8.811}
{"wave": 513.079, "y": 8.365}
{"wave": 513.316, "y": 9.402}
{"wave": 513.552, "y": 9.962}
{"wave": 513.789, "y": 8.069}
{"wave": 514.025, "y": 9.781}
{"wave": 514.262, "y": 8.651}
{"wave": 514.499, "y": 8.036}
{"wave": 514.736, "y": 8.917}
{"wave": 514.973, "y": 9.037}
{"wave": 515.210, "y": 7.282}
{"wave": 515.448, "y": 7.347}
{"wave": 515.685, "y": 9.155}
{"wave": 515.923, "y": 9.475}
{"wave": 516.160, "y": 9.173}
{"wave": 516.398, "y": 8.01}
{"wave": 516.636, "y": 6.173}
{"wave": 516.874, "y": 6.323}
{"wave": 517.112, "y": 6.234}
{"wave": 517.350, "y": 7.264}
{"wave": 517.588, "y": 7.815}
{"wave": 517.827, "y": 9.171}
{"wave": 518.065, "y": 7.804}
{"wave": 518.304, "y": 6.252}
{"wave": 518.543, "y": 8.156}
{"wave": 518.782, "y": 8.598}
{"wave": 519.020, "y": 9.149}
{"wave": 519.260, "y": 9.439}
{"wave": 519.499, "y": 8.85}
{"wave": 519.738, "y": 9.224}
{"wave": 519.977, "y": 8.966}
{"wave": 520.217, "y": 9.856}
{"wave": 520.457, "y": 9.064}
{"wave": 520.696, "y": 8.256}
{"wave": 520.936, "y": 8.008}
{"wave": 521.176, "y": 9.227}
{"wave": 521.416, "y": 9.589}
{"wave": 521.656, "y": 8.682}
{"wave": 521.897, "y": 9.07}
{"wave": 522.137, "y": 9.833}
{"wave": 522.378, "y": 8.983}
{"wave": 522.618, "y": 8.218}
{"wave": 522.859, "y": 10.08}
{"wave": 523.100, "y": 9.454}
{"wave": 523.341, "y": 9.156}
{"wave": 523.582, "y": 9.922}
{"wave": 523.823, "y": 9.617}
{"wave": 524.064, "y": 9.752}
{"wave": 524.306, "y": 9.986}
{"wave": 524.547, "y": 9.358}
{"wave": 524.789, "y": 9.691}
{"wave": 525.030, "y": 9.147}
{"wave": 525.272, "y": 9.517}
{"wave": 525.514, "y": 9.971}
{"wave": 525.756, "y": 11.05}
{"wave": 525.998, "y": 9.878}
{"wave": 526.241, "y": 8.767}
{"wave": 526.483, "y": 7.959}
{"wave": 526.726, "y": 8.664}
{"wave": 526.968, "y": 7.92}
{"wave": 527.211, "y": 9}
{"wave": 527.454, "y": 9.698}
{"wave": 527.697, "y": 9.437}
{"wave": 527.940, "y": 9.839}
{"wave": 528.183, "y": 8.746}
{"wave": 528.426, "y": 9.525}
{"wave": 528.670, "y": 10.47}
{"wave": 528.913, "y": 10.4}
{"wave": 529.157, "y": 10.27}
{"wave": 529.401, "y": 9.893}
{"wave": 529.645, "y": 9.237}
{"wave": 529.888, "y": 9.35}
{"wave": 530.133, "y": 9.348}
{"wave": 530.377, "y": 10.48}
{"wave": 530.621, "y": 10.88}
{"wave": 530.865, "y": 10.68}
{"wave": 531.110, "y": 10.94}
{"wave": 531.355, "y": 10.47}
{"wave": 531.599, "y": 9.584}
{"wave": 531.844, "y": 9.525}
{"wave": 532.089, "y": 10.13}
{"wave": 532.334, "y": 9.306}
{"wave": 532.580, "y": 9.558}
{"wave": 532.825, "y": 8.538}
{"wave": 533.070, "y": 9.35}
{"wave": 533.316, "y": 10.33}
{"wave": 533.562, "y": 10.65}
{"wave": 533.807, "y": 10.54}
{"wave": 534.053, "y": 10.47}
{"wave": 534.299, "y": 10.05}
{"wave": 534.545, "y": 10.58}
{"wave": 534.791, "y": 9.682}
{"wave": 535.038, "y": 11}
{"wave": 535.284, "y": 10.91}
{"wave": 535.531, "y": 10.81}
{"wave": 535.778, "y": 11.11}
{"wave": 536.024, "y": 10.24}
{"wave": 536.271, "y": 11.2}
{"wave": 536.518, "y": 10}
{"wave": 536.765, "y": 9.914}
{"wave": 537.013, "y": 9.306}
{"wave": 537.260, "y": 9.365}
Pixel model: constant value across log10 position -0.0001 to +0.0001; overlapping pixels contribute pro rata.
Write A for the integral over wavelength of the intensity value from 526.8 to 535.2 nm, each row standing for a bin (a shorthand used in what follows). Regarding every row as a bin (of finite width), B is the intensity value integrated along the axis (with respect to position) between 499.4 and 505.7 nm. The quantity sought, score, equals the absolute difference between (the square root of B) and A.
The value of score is 75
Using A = 83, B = 60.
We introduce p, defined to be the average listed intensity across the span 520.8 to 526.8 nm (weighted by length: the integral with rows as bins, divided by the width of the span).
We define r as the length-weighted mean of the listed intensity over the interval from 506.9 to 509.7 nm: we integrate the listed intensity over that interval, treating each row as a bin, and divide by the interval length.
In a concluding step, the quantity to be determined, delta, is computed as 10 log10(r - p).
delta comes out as -10.0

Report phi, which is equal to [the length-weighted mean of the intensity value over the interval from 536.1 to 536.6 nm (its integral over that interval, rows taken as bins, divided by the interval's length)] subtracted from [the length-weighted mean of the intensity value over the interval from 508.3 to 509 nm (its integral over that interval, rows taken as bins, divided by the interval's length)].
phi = -0.8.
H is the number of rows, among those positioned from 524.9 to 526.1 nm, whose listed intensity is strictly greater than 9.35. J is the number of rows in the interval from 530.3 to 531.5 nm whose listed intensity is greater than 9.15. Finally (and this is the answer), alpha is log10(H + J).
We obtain 0.95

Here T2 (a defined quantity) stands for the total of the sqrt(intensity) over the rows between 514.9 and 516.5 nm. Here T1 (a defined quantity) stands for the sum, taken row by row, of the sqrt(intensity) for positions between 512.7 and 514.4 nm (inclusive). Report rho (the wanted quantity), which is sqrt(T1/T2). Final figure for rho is 1.01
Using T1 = 21.0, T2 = 20.4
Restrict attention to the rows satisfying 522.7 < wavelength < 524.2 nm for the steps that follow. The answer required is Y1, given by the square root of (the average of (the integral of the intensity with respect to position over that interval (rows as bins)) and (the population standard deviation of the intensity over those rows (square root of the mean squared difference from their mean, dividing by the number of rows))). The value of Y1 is 2.71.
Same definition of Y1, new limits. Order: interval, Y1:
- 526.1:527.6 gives 2.61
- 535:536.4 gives 2.79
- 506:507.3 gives 2.56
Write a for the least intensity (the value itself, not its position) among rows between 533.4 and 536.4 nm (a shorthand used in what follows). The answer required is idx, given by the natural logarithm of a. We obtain 2.27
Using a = 9.682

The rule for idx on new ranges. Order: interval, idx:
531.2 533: 2.14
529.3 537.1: 2.14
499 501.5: 2.16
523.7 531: 2.07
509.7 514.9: 2.08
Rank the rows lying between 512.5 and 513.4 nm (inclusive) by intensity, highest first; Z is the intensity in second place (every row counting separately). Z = 8.811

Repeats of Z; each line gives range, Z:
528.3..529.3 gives 10.4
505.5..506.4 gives 10.38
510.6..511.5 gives 9.41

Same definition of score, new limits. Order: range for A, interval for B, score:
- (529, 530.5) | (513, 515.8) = 10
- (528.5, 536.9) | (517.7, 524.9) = 77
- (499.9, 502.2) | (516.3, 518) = 18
